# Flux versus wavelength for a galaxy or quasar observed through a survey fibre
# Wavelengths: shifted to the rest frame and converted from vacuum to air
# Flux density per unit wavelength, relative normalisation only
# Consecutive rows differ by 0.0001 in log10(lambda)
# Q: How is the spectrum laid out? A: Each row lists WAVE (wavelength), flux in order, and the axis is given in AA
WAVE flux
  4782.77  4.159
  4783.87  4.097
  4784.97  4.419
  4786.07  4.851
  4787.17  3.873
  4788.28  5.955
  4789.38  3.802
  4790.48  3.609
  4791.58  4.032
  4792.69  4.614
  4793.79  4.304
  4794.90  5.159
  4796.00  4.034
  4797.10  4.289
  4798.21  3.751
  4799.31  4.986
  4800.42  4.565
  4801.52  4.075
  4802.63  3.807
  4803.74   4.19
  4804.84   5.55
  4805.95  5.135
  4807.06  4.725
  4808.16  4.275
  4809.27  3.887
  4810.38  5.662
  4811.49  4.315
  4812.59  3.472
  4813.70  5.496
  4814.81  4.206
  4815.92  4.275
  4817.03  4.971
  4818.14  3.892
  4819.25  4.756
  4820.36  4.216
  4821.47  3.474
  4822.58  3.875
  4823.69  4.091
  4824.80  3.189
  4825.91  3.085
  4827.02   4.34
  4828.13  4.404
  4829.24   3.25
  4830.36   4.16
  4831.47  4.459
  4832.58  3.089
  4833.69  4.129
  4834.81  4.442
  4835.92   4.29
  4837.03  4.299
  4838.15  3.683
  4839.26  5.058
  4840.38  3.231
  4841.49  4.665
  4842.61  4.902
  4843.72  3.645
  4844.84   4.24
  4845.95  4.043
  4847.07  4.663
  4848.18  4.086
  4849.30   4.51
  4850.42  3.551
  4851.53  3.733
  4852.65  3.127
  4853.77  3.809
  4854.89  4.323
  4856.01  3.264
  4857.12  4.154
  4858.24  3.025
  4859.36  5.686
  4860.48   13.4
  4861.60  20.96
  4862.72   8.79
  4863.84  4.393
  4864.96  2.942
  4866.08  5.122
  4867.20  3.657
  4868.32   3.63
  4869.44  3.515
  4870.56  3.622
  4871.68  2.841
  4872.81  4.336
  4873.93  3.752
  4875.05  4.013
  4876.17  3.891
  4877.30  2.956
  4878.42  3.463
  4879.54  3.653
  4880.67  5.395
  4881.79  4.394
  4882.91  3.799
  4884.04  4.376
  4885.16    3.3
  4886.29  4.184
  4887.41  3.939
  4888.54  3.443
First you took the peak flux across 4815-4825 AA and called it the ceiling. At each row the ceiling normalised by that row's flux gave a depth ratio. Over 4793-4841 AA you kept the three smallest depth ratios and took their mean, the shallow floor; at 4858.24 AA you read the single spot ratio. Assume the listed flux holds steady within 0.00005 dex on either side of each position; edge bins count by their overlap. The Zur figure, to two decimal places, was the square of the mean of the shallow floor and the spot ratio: 1.61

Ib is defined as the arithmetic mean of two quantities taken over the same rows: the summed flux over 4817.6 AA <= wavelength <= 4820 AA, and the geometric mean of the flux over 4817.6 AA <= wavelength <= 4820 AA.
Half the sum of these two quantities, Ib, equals 6.5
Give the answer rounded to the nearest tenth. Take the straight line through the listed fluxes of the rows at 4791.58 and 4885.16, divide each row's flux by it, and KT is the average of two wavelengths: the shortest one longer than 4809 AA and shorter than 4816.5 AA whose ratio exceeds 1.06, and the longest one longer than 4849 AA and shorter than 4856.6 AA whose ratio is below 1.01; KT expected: 4833.2 AA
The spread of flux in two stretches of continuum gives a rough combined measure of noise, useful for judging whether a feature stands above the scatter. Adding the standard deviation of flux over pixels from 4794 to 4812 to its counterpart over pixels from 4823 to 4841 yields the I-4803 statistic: 1.2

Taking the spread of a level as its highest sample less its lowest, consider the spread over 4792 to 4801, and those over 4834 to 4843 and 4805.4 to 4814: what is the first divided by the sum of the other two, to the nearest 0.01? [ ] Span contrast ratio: 0.35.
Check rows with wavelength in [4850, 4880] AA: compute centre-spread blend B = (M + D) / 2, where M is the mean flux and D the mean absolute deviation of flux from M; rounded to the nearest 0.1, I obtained 3.6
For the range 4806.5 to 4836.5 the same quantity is 2.3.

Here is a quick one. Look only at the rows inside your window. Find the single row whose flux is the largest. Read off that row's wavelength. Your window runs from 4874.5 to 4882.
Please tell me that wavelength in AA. 4880.67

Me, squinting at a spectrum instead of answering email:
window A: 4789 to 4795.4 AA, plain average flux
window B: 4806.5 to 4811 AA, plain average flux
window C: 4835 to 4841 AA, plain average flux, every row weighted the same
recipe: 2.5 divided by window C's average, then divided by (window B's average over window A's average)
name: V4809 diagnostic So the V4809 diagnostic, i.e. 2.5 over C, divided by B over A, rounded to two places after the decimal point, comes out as 0.56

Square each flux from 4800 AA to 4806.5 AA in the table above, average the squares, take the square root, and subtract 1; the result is 3.59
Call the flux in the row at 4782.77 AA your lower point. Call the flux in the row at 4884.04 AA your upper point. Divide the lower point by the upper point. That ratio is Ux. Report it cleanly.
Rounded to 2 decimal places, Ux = 0.95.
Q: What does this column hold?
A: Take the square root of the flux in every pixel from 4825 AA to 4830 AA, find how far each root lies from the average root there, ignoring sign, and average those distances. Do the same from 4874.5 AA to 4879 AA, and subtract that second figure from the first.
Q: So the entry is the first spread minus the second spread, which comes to 0.06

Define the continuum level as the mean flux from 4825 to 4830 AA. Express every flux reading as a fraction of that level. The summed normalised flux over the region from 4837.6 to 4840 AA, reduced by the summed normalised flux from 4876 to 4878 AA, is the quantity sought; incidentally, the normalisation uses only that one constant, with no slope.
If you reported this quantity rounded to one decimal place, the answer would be 0.5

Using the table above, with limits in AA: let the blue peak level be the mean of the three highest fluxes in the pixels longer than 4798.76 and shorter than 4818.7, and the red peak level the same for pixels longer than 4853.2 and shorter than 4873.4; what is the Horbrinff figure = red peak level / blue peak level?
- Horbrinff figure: 2.6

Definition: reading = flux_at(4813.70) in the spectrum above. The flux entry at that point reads 5.496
